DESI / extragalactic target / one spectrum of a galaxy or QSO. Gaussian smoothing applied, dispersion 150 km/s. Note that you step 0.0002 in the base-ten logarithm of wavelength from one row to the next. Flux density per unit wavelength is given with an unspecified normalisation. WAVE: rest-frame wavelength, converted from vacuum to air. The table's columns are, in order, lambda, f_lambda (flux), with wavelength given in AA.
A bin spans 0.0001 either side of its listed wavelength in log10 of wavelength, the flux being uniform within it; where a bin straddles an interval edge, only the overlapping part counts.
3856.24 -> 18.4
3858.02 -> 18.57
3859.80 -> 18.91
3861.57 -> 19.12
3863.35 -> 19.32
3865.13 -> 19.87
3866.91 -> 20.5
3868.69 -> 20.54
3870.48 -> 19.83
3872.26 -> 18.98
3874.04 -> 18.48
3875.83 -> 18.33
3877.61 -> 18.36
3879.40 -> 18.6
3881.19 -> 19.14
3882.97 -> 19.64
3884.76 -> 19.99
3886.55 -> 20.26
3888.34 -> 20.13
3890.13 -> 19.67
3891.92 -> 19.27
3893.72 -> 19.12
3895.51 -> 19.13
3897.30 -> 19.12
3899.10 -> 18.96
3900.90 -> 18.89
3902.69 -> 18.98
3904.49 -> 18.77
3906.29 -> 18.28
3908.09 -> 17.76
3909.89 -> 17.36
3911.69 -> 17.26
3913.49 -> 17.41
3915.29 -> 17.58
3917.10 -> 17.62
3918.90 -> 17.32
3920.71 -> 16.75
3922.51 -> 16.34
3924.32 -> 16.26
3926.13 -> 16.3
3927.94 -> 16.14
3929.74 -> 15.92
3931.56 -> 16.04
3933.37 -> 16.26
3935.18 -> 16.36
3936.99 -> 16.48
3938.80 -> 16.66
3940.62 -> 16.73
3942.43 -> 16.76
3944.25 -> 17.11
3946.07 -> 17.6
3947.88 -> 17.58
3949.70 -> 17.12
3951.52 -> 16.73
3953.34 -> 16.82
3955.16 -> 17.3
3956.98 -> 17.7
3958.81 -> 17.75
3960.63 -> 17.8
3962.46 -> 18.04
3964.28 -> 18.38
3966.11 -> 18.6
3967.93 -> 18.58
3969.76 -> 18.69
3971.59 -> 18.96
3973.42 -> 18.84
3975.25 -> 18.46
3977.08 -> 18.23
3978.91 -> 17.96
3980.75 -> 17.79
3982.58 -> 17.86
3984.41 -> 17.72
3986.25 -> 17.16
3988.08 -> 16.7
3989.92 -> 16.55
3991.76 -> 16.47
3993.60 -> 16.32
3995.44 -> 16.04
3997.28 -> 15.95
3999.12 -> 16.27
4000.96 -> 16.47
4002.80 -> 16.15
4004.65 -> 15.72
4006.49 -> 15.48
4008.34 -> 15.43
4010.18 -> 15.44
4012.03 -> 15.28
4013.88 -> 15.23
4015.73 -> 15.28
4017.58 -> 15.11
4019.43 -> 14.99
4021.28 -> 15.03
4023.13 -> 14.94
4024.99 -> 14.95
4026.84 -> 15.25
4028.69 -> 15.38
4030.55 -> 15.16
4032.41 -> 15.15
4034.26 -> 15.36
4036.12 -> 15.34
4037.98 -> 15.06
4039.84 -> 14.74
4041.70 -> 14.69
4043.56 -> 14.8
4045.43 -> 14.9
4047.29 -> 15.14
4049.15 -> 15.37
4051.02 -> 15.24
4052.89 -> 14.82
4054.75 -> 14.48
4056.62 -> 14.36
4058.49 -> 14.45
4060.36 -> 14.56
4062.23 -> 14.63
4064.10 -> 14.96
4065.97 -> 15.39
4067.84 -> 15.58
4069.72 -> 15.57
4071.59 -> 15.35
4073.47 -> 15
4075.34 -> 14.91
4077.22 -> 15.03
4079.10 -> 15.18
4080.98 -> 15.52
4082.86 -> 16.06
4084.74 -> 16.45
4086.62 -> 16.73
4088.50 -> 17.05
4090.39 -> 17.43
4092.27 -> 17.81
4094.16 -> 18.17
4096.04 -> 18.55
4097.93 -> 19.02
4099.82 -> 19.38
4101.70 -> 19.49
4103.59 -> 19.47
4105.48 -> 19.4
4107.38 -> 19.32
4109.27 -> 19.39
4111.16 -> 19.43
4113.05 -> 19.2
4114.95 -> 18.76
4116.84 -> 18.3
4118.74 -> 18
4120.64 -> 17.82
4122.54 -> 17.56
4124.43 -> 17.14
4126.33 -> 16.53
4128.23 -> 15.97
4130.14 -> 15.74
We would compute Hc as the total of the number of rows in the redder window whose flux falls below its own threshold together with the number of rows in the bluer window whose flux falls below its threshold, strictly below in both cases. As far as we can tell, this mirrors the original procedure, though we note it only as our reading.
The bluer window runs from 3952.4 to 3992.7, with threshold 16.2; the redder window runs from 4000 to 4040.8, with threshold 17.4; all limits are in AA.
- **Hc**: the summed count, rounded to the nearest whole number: 22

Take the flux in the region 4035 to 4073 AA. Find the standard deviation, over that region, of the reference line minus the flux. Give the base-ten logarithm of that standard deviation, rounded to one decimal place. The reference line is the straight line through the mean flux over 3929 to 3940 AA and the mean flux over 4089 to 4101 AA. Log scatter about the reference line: -0.4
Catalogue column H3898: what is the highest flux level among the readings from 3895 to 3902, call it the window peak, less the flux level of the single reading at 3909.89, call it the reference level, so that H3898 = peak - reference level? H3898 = 1.8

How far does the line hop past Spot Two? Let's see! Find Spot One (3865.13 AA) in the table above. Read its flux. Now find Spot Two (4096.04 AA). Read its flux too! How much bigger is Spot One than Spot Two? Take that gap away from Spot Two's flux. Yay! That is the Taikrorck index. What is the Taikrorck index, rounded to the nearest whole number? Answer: 17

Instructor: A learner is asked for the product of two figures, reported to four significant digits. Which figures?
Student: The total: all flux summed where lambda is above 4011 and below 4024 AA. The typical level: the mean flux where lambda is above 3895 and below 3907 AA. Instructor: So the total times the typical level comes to 1998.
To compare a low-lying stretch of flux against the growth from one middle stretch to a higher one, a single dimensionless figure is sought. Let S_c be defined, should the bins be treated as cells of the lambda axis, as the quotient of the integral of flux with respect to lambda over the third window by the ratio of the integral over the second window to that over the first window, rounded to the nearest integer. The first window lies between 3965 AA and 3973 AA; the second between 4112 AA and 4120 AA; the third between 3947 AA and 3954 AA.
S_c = 121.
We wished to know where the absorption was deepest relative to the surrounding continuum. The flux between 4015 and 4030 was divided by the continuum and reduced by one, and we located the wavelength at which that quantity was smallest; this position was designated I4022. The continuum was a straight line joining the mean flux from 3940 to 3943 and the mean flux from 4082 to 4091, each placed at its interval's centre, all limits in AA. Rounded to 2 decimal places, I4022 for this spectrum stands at 4023.13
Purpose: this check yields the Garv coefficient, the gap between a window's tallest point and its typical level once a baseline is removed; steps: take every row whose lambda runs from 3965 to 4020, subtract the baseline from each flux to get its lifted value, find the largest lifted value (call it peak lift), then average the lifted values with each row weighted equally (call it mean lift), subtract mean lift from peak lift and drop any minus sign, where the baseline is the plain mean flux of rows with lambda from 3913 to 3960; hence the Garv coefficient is 2.2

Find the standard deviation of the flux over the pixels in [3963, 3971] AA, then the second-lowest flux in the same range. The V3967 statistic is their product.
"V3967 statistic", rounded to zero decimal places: 2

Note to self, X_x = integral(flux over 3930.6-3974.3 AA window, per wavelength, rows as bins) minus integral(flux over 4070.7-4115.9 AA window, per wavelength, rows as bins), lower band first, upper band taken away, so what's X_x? -33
